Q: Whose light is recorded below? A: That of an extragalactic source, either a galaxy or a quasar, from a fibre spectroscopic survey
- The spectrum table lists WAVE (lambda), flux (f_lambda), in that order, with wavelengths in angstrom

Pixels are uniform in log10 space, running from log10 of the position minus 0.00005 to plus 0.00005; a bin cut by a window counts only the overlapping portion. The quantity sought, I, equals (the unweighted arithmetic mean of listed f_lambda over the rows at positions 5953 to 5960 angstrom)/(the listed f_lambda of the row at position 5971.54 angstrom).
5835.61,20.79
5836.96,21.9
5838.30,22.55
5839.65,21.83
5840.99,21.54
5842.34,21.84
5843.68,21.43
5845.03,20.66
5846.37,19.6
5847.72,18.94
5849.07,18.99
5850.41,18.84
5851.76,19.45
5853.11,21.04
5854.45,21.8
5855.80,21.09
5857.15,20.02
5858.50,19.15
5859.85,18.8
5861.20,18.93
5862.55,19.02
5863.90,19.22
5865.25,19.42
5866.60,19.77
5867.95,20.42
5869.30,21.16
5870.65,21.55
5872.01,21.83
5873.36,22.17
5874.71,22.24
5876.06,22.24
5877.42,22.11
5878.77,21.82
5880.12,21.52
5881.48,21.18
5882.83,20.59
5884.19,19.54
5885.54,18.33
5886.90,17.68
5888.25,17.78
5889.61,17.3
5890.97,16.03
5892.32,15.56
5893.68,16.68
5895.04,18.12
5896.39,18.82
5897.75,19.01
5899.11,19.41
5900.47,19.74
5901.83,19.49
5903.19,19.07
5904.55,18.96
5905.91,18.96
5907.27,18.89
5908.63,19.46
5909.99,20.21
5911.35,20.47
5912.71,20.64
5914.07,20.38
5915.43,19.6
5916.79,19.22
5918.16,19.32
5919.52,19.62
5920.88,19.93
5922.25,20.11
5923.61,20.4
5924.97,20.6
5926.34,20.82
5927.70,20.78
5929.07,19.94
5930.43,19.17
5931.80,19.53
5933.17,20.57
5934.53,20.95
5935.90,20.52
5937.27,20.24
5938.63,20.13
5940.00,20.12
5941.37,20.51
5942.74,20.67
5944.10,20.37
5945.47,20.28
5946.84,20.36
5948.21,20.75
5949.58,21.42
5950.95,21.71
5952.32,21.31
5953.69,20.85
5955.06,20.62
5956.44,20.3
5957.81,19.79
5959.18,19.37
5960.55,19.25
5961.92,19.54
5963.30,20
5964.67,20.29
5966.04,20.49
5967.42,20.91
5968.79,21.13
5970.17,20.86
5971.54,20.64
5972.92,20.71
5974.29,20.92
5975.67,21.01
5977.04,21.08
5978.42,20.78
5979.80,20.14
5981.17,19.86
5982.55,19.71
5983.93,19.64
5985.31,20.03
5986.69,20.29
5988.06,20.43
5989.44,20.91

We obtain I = 0.98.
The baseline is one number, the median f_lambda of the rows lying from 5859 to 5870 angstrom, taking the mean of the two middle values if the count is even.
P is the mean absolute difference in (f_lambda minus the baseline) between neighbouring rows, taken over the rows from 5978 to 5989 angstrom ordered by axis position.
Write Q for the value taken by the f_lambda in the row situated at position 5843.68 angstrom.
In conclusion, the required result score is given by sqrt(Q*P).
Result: 2.43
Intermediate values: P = 0.28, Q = 21.43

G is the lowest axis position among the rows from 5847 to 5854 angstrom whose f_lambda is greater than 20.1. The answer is 5853.11 angstrom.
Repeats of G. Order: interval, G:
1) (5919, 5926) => 5922.25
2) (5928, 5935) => 5933.17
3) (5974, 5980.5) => 5974.29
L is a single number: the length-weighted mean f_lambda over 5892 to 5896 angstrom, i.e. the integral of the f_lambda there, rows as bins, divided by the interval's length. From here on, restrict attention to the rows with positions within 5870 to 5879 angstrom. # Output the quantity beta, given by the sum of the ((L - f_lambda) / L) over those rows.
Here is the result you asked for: -2.0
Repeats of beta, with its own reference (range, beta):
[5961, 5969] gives -1.2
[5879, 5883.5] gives -0.7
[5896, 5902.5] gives -0.7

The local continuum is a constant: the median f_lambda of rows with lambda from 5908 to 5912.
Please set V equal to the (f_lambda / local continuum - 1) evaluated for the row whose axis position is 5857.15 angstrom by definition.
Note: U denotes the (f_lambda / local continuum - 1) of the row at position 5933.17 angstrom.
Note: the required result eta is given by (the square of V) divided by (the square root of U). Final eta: 0.001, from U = 0.02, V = -0.01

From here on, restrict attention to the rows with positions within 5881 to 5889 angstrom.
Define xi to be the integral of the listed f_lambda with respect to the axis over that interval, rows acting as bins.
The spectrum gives 153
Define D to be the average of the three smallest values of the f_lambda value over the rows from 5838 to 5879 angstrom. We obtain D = 18.9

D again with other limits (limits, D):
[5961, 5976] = 19.9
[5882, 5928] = 16.1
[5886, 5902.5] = 16.1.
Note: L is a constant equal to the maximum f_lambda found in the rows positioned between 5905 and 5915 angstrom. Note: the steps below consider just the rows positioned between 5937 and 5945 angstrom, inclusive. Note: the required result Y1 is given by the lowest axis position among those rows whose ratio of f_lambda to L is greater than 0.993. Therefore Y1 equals 5941.37 angstrom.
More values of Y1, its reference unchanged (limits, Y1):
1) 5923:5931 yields 5924.97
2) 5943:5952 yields 5948.21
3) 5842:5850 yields 5842.34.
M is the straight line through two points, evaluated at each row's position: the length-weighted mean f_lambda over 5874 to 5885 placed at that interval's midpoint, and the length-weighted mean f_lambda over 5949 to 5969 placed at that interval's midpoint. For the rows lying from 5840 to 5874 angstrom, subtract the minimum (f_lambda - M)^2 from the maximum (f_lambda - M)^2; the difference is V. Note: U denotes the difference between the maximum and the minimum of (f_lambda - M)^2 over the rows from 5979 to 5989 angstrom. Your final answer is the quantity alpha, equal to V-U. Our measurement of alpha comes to 8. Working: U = 0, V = 8.3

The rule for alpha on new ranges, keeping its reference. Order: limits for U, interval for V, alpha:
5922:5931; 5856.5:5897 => 30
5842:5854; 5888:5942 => 24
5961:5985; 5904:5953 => 4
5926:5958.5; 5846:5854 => 5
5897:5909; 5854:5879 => 5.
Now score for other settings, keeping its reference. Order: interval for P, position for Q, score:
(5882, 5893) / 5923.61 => 3.90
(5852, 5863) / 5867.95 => 3.41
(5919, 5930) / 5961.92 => 2.41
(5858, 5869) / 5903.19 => 2.32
